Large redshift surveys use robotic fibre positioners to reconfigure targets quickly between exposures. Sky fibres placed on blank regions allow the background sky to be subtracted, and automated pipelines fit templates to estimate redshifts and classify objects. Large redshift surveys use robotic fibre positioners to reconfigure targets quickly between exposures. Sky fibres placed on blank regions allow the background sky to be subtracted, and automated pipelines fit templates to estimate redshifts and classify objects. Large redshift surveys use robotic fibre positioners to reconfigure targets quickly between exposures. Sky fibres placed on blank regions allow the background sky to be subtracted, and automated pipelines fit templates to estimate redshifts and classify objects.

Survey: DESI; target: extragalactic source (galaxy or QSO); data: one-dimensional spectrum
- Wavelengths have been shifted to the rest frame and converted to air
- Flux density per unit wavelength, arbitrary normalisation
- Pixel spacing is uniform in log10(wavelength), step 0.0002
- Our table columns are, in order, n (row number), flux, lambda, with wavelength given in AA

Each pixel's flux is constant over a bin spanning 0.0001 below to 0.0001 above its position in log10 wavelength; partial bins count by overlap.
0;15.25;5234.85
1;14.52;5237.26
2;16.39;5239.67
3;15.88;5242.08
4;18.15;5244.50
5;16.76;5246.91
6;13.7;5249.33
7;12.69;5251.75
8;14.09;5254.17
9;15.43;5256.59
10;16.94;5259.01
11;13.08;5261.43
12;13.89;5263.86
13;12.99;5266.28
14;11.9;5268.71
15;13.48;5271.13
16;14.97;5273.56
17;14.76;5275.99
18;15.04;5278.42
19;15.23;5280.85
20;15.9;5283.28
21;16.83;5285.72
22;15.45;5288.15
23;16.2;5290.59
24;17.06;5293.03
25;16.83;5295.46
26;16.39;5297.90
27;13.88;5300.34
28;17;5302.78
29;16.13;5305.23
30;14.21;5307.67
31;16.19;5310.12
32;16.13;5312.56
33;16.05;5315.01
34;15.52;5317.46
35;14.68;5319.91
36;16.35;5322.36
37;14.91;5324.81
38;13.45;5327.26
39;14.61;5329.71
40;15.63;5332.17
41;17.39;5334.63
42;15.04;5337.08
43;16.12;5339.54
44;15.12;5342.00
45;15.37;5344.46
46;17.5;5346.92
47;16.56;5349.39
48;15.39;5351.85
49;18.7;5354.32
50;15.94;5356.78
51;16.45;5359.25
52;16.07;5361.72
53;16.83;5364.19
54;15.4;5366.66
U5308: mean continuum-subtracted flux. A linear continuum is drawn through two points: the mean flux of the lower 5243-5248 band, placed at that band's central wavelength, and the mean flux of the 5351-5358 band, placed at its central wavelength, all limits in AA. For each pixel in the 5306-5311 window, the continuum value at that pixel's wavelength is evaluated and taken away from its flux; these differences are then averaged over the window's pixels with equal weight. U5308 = -1.80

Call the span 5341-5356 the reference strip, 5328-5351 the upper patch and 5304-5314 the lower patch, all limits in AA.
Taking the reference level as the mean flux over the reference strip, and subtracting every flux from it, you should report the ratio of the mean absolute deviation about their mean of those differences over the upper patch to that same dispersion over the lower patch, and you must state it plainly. 1.18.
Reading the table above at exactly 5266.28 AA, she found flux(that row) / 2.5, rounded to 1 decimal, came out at 5.2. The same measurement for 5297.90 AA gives 6.6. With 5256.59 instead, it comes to 6.2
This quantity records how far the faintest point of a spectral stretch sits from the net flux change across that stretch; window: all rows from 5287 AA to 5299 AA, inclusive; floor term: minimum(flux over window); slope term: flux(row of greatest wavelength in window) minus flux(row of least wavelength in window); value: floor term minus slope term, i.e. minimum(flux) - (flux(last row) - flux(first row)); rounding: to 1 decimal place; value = 14.5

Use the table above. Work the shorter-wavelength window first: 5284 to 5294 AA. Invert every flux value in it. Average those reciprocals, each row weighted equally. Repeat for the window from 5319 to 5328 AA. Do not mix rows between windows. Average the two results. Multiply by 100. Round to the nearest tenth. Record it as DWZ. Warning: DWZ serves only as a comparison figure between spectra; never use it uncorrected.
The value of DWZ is 6.4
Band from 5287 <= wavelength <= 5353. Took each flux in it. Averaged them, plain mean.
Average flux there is 15.7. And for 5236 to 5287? 14.9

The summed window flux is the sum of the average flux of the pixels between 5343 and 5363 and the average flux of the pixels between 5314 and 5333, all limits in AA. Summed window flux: 31.6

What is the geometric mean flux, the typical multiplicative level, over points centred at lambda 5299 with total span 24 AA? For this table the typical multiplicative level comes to 15.9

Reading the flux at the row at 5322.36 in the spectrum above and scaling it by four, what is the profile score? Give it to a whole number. 65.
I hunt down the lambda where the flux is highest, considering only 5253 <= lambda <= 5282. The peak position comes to 5259.01 AA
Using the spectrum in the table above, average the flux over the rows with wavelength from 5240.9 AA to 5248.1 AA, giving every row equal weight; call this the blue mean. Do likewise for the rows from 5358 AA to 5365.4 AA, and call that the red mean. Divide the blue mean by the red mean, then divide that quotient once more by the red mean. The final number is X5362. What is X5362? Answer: 0.063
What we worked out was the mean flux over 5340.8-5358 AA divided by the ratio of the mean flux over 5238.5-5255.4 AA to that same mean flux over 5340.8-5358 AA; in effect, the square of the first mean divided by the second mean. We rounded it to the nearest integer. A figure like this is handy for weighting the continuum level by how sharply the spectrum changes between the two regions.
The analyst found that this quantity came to 17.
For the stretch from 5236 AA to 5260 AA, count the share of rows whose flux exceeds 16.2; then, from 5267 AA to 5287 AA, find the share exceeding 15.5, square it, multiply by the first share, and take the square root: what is 0.16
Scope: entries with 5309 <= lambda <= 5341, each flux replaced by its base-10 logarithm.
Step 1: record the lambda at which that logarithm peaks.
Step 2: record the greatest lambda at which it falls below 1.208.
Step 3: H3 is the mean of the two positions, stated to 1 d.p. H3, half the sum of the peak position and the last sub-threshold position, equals 5337.1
